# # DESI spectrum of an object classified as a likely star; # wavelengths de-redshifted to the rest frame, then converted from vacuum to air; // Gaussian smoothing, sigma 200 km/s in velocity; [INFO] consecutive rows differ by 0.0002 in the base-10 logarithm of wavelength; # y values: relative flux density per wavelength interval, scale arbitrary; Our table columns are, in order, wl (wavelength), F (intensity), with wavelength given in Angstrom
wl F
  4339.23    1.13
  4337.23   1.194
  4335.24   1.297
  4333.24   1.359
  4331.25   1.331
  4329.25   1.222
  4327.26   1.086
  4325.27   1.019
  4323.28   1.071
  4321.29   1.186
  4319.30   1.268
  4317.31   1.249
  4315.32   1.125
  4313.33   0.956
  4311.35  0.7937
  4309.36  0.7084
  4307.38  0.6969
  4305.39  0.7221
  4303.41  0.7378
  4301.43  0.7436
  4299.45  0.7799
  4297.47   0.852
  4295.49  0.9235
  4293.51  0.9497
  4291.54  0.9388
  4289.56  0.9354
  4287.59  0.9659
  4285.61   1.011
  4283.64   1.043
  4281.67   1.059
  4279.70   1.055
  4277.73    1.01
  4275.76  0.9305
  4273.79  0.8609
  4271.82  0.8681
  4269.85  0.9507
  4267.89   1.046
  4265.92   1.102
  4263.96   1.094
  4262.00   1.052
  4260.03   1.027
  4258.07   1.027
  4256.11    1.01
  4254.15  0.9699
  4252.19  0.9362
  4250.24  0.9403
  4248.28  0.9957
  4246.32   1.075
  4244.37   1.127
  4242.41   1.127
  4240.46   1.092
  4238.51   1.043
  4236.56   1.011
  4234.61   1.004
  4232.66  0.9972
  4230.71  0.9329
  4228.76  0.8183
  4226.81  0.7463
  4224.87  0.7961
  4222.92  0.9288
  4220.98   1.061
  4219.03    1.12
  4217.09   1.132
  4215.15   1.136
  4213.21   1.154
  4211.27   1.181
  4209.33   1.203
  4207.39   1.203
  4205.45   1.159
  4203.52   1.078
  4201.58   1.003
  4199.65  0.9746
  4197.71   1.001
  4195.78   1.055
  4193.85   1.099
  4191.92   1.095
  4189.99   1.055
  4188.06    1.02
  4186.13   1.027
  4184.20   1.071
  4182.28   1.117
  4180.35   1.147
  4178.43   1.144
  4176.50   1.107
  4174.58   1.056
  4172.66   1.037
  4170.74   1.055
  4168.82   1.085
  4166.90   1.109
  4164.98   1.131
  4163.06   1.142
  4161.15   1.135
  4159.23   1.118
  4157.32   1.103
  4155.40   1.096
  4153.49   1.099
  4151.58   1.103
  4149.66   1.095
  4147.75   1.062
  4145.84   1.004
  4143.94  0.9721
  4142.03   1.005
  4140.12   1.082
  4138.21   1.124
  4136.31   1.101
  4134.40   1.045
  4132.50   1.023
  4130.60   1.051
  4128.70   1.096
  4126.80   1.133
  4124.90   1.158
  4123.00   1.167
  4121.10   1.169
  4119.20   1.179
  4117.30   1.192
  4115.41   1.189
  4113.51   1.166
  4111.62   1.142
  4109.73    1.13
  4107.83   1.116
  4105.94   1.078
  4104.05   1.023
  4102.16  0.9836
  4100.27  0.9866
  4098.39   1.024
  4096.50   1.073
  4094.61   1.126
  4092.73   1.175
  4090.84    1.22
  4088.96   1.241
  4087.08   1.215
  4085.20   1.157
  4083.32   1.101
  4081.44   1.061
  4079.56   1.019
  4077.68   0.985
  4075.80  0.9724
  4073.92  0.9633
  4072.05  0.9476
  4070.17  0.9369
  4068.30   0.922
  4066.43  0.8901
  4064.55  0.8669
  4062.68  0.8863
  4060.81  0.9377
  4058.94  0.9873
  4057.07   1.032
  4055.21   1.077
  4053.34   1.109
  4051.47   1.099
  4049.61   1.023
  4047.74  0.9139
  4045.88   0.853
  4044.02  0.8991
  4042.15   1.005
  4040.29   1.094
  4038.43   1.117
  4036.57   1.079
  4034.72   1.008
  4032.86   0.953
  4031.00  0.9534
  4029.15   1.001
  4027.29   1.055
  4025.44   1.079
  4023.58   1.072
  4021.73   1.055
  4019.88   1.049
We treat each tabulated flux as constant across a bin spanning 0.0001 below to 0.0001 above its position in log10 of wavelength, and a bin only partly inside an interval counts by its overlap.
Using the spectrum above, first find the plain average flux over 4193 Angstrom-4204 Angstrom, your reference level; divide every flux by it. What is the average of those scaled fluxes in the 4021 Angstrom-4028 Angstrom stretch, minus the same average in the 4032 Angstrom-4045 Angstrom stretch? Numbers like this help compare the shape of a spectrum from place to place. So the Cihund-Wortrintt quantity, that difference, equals 0.04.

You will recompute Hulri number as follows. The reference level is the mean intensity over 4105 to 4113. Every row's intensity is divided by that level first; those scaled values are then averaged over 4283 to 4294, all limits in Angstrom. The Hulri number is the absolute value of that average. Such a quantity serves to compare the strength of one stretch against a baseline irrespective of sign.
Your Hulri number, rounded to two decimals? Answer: 0.87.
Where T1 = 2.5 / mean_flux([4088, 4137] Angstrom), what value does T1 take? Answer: 2.24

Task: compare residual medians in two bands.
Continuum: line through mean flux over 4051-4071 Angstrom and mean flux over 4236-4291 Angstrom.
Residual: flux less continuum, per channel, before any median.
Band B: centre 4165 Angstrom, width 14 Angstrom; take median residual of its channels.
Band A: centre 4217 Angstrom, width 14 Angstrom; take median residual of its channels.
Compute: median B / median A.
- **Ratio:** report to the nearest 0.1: 1.0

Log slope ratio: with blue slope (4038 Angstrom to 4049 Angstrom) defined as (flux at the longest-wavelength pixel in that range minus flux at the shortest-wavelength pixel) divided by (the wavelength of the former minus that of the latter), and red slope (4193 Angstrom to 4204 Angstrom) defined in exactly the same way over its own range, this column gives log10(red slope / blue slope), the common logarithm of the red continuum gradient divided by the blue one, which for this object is -1.0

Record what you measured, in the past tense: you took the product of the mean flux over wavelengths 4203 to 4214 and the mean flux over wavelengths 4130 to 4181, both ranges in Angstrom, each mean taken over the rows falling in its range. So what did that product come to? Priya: 1.26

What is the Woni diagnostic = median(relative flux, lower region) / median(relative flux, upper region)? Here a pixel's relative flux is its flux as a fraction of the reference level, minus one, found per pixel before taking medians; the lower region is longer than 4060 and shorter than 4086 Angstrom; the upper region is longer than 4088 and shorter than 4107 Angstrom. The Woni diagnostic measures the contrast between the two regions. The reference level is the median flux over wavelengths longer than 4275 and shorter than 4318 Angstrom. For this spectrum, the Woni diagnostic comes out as 0.1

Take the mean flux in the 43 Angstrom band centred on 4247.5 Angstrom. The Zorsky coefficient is 1.01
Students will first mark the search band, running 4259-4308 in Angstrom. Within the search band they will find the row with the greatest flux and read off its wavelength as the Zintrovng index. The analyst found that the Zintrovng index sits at 4265.92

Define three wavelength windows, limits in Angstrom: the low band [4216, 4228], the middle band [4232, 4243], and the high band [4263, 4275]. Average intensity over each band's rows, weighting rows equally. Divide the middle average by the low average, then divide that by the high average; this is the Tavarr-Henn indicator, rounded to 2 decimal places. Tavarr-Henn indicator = 1.10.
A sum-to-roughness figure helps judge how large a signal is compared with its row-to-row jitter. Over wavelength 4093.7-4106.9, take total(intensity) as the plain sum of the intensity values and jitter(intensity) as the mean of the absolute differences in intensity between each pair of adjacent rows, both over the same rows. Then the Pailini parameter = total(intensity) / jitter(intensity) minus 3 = 182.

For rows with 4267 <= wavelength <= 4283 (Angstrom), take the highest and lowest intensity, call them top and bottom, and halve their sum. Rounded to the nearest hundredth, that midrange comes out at 0.96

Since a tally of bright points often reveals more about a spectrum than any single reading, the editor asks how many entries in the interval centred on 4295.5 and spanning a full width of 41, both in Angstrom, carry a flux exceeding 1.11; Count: 1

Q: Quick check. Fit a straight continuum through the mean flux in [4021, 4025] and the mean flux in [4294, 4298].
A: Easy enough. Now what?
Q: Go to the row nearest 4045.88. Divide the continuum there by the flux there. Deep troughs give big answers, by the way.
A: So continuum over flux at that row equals 1.23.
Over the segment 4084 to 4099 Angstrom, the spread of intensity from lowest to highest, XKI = 0.22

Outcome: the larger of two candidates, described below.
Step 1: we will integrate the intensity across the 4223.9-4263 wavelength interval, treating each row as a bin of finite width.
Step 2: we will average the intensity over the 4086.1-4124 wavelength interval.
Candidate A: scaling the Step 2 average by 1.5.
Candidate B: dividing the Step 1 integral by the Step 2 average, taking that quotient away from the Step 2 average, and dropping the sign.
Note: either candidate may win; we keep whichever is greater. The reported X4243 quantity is 33.0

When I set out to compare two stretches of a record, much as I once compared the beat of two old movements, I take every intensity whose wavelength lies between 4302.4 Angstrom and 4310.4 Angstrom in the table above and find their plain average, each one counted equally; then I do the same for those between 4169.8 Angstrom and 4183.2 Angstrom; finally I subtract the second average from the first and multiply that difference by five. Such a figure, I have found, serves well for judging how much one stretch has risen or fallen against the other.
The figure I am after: -1.9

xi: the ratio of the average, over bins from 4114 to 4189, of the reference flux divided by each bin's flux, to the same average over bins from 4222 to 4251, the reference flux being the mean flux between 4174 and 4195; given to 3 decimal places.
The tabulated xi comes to 0.879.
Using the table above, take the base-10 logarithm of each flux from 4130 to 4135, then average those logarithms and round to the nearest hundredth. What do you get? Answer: 0.02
